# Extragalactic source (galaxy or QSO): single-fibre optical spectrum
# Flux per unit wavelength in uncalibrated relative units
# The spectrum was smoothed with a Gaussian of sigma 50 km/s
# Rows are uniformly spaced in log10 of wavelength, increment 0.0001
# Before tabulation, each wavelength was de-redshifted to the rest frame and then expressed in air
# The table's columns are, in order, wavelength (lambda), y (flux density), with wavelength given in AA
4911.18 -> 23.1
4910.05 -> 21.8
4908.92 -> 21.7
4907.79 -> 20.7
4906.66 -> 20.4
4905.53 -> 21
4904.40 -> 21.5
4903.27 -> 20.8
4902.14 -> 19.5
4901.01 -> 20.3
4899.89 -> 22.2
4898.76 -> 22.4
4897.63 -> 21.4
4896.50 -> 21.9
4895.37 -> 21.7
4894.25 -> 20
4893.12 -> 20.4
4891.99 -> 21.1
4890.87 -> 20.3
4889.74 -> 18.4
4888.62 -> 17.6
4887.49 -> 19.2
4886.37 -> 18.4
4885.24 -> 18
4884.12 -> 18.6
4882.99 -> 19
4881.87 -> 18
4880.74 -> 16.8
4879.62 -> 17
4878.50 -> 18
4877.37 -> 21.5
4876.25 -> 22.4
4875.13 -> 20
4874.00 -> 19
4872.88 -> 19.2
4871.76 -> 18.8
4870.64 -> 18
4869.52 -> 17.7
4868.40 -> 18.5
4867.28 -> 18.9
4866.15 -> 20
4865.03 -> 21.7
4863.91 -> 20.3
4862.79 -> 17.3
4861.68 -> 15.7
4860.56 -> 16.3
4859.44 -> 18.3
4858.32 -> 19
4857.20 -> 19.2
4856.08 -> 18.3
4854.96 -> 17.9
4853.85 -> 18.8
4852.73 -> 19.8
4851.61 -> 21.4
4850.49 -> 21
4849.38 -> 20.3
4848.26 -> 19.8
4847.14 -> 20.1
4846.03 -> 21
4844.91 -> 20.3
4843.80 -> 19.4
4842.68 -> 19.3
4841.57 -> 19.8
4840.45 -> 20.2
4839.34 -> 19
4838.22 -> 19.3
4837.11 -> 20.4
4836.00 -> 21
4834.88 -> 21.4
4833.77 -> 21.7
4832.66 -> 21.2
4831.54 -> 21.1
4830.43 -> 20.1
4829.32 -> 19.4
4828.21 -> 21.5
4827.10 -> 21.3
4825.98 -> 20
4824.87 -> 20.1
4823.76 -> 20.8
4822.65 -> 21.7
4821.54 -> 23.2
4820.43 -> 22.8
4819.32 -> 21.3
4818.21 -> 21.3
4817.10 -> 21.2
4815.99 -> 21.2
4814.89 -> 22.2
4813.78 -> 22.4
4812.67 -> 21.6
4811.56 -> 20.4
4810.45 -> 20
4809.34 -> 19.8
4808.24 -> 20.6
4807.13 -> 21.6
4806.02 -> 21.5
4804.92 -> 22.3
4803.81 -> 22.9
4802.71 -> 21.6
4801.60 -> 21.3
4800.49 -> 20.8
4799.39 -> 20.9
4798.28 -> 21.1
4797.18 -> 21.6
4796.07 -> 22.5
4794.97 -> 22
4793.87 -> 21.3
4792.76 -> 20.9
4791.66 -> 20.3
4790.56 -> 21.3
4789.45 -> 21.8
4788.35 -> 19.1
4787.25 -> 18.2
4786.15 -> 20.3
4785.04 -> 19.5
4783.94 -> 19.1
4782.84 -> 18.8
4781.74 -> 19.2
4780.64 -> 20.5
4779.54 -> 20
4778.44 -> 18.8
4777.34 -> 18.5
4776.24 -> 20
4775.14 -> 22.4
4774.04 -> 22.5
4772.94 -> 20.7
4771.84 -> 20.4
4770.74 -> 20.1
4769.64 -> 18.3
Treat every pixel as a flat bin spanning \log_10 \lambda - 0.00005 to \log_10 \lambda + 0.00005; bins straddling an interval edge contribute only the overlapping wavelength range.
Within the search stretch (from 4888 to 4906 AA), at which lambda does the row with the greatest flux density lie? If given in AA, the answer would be 4898.76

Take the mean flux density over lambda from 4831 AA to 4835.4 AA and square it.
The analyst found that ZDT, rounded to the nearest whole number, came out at 456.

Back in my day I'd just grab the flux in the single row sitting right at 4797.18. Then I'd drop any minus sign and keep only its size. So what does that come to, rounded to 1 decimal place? 21.6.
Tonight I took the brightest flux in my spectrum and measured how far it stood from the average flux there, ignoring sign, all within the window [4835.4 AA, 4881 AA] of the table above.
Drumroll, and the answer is 3.1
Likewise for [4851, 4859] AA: 2.2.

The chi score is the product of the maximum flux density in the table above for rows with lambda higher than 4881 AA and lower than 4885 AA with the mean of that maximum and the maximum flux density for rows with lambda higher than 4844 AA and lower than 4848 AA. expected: 380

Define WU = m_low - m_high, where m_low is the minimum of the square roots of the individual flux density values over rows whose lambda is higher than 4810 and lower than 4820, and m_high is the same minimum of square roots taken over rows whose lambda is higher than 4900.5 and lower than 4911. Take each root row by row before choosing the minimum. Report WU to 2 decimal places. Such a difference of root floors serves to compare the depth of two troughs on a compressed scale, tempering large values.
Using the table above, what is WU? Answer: 0.06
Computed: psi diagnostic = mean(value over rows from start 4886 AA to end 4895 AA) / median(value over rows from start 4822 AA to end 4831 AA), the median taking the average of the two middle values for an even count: 0.95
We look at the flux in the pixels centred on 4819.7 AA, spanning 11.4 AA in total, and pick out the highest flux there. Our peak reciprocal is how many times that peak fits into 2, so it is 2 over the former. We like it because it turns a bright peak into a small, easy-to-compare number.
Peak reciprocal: 0.0862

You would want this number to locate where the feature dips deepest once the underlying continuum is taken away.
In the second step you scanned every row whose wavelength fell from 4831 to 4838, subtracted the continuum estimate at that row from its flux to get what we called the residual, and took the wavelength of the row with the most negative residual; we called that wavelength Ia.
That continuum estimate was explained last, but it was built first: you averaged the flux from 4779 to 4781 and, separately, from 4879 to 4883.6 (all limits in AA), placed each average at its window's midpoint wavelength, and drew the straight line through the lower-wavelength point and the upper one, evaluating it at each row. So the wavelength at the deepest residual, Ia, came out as 4837.11 AA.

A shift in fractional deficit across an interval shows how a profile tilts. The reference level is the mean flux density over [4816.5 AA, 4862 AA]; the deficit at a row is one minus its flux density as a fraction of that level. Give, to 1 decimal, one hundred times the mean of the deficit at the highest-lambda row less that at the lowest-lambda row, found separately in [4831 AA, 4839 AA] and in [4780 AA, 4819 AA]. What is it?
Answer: 2.5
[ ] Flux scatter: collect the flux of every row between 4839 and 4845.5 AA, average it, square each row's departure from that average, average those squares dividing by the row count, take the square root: 0.47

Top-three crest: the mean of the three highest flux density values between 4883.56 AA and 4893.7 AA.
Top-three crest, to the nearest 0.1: 20.6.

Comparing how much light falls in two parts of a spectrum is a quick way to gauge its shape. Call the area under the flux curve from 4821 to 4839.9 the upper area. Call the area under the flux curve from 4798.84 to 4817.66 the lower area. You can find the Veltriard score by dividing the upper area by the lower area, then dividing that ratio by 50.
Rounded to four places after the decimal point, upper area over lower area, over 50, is 0.0196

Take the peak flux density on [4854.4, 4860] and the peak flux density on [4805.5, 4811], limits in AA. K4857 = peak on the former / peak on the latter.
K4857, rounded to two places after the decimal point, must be 0.89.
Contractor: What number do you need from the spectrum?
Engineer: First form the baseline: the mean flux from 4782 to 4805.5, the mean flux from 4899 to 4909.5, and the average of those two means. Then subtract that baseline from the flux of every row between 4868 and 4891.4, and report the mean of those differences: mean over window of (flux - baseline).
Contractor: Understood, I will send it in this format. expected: -2.1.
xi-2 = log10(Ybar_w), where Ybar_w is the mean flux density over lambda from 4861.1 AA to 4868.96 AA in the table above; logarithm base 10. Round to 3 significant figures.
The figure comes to 1.28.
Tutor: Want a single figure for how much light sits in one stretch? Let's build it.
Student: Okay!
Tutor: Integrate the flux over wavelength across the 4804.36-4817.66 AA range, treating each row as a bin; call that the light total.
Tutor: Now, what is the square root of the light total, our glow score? 16.8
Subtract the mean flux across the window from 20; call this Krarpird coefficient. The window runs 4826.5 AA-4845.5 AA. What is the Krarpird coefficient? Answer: -0.4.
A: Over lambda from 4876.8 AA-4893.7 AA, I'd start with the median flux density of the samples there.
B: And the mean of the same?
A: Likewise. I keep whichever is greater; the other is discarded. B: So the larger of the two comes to 18.8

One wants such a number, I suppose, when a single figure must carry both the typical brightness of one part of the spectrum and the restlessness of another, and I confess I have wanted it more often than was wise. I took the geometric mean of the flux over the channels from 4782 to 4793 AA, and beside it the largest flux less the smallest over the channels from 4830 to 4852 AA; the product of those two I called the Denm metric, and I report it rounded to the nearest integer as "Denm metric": 54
